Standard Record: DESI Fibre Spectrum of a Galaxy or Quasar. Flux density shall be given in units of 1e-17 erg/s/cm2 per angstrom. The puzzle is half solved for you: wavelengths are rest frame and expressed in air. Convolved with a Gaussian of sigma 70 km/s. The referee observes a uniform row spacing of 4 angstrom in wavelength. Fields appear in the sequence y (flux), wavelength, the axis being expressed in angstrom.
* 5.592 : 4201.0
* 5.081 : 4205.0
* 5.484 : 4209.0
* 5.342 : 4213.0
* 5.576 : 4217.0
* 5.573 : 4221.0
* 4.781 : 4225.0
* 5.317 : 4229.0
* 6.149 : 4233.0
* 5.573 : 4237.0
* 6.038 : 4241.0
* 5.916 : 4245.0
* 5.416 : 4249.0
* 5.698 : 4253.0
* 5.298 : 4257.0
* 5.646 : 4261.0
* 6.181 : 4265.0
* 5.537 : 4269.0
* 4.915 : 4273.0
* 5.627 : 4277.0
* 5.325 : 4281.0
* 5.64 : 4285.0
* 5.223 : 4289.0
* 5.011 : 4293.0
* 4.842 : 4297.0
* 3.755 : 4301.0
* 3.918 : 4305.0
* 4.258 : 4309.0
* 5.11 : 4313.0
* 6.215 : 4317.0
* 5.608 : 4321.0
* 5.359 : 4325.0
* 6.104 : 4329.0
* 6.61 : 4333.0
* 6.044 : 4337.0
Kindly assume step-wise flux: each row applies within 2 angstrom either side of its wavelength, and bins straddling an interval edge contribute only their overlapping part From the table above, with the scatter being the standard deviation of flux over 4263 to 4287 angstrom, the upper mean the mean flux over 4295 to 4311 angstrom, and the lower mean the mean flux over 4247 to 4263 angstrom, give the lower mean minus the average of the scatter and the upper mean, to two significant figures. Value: 3.2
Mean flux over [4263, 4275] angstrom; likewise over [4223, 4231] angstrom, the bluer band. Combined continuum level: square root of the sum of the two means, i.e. 3.25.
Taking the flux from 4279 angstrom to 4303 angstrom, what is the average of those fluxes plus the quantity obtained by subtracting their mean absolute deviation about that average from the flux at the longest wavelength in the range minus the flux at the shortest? 2.95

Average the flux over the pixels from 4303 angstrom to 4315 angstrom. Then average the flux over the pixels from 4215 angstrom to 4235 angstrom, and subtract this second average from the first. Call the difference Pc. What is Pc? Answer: -1.1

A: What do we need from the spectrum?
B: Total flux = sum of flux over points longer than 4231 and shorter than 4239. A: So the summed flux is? 11.7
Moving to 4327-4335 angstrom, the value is 12.7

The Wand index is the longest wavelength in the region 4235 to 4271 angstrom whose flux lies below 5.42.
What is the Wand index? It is 4257.0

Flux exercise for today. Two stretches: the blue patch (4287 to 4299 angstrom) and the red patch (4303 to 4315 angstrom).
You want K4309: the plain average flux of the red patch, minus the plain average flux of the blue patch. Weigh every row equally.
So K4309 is -0.6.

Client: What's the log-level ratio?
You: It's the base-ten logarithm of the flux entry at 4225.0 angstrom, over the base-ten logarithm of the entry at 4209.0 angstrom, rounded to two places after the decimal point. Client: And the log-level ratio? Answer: 0.92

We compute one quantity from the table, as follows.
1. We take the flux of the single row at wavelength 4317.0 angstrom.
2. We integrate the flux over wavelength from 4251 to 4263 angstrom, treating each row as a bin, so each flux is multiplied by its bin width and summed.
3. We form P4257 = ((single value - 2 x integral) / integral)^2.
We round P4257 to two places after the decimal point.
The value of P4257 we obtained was 3.64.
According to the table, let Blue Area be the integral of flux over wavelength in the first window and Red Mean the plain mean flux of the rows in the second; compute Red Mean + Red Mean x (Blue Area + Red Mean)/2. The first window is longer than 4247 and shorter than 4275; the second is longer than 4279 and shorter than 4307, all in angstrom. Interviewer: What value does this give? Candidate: 389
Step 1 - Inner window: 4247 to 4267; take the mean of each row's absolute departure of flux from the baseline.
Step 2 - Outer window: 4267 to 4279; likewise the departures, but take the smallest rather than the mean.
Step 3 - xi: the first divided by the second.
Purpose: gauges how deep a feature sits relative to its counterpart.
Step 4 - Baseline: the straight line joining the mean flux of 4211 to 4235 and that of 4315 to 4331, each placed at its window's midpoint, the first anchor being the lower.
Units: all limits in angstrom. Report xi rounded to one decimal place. 8.8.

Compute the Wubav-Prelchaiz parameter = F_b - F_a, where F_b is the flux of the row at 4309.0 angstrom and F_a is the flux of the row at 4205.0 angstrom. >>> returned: -0.82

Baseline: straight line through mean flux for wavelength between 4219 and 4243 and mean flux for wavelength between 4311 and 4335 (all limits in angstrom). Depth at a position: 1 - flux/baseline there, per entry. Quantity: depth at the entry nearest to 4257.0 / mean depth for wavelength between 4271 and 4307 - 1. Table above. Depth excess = -0.6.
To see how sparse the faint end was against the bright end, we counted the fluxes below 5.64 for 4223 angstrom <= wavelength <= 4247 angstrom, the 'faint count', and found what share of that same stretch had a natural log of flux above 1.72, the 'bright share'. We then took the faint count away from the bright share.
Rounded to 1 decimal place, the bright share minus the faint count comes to -2.5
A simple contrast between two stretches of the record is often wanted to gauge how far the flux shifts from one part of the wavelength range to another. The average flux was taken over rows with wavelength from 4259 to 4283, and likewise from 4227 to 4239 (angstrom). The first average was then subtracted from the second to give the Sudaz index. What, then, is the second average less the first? 0.1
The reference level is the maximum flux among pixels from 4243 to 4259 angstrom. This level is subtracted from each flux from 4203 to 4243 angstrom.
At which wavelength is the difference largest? 4233.0 angstrom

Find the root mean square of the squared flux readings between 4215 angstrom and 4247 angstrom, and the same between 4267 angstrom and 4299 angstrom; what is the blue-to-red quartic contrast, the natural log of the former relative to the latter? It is 0.13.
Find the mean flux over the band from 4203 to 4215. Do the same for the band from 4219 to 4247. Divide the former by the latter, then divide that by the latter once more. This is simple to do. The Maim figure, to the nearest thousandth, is 0.168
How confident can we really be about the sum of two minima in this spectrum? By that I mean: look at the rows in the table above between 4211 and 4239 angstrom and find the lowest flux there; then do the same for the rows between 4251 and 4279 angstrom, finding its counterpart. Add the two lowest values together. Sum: 9.70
